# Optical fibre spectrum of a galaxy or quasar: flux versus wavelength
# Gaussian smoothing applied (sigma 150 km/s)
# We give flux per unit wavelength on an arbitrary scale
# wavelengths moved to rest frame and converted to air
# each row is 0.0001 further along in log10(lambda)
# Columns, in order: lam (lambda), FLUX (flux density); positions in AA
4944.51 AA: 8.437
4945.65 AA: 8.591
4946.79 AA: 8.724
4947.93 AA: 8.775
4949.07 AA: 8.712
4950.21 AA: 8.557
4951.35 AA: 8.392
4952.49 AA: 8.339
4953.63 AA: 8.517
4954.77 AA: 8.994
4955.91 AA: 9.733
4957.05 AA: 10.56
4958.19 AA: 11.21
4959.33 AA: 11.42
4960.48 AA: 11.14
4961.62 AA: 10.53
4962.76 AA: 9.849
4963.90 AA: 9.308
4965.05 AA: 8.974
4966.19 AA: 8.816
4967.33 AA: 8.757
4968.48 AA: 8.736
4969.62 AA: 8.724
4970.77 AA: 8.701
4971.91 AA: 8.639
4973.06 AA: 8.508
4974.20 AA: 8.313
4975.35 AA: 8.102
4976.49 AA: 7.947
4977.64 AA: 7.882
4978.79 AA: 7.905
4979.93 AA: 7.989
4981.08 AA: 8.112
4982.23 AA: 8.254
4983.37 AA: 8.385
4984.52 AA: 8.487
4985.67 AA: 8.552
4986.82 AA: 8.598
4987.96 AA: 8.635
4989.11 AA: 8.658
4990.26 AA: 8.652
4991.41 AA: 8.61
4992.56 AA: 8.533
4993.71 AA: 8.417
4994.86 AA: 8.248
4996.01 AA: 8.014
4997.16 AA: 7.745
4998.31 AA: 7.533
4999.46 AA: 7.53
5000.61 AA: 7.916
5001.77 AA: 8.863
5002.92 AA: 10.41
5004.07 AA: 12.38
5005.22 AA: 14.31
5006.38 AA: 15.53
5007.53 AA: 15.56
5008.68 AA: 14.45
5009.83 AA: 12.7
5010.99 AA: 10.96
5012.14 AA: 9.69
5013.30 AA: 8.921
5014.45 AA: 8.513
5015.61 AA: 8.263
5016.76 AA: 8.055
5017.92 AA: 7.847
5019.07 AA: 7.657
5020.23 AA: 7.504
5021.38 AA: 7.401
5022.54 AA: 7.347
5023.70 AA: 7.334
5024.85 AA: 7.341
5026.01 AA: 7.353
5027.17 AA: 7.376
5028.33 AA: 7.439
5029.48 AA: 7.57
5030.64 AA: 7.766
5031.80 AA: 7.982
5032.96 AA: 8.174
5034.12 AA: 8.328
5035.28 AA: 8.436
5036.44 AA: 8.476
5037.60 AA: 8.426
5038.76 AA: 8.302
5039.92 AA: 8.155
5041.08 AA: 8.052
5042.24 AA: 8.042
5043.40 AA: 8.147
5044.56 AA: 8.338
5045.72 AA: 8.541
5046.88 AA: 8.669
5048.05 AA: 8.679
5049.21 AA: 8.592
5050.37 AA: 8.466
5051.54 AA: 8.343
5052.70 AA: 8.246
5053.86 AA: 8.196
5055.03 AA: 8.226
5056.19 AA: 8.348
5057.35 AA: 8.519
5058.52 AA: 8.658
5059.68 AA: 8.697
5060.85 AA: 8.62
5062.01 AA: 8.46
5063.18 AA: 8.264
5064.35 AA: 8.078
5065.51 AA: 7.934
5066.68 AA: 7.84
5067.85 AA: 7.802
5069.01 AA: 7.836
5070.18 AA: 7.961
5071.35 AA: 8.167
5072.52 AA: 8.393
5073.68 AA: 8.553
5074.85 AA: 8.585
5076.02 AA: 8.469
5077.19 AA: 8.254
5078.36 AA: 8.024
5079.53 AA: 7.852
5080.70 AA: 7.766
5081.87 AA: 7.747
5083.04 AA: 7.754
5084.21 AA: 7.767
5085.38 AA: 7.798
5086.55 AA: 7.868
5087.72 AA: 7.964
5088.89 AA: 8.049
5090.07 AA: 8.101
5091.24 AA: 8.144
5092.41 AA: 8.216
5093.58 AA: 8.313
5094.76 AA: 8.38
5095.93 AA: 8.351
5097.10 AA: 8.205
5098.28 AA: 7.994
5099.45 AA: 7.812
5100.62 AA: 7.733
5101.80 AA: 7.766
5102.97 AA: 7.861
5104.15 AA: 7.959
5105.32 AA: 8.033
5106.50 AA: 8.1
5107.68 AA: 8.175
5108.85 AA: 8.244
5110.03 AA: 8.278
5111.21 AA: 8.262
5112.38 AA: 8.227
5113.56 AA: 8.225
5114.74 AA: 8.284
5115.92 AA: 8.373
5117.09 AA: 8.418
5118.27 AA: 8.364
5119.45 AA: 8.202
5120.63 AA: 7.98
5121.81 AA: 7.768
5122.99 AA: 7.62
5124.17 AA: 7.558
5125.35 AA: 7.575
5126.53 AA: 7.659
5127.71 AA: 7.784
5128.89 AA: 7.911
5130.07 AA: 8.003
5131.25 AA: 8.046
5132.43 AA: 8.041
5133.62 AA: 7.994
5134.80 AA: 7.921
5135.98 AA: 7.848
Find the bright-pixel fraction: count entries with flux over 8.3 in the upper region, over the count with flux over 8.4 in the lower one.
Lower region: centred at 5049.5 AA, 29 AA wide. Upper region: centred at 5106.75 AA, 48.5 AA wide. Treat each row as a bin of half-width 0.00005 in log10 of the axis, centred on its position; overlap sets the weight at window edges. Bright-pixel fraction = 0.46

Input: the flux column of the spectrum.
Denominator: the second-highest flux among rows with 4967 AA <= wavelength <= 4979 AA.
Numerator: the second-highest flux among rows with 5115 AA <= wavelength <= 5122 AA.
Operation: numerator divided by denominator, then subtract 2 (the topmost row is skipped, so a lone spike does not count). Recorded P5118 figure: -1.04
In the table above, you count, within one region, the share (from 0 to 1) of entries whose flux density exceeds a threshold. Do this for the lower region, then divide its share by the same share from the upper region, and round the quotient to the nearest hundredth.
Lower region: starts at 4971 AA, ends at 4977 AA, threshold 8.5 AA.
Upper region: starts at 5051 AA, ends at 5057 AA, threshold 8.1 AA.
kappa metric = 0.40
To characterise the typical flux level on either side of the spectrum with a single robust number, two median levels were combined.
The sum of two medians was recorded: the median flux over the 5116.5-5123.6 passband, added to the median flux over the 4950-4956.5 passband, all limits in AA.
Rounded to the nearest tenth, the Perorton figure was 16.6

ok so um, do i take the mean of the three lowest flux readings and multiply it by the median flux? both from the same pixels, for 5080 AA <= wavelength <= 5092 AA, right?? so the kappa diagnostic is 61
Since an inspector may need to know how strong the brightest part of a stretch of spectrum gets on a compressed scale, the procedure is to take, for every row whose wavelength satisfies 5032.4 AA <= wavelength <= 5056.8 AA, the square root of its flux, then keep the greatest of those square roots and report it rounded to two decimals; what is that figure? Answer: 2.95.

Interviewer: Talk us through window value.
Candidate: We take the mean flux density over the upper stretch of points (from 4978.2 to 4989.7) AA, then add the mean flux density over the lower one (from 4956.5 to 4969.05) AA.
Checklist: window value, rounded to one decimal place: 18.3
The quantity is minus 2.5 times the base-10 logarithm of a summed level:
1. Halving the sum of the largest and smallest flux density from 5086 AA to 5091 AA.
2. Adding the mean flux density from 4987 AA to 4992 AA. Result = -3.05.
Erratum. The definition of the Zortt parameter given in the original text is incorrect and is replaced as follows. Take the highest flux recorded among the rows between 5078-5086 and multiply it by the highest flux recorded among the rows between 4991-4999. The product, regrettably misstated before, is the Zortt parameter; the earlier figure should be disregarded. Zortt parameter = 69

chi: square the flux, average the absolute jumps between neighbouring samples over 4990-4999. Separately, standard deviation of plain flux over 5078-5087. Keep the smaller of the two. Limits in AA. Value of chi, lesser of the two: 0.09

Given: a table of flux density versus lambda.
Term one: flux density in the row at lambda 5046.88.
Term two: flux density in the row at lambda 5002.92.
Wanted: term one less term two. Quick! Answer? -1.7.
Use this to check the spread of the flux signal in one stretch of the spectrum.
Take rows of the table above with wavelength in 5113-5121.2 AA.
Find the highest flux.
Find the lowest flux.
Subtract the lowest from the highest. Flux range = 0.44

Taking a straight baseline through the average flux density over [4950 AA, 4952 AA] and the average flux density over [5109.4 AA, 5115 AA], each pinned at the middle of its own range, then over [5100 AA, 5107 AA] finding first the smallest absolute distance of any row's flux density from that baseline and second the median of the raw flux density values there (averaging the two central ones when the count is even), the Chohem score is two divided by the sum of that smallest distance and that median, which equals 0.25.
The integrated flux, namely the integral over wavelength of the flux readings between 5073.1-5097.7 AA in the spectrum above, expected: 199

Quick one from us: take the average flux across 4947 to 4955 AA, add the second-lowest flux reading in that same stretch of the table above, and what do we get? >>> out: 17.0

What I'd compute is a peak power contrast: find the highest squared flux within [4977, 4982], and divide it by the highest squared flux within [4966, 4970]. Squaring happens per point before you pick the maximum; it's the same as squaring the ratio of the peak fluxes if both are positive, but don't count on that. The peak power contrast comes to 0.85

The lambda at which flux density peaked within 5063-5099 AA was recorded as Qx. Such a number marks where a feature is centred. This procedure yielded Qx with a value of 5074.85 AA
